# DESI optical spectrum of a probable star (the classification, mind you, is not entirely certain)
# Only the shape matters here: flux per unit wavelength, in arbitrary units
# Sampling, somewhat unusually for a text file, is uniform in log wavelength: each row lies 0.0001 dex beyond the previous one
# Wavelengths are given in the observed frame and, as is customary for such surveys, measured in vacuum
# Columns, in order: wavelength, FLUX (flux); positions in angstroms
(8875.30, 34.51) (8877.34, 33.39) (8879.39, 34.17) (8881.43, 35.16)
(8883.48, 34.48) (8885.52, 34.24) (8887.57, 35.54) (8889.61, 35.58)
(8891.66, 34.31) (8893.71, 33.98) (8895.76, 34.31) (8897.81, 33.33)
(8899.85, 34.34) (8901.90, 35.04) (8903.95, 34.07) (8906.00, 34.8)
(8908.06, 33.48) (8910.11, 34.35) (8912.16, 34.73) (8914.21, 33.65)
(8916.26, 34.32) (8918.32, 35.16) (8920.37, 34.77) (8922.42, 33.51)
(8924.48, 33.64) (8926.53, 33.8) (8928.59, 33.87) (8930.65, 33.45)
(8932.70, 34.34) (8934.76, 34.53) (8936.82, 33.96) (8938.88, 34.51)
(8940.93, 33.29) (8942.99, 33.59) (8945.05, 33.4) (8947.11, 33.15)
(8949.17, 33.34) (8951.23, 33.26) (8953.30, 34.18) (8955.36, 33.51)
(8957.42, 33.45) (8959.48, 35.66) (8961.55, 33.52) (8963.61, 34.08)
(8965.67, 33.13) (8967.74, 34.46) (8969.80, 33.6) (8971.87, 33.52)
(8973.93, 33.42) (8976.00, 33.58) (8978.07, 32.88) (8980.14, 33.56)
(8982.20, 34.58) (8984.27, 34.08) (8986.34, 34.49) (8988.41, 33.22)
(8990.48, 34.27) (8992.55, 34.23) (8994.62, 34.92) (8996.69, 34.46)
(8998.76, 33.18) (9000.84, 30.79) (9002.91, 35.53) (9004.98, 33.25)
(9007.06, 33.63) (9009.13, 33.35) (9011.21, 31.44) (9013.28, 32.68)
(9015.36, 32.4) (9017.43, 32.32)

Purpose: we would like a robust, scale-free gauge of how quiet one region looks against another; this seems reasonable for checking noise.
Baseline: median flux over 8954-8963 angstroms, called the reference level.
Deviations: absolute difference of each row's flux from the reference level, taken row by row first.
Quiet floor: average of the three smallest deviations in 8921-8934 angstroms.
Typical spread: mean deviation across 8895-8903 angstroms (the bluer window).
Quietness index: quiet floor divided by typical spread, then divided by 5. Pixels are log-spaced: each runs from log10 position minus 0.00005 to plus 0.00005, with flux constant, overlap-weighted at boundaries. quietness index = 0.016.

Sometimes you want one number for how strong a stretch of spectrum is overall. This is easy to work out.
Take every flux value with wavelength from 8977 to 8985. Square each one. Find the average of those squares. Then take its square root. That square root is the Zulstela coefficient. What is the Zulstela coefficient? 33.8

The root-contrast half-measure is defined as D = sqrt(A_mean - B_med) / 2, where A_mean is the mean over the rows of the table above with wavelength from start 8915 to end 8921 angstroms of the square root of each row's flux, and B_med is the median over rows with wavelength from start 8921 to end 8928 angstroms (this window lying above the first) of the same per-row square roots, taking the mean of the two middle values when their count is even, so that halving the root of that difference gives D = 0.15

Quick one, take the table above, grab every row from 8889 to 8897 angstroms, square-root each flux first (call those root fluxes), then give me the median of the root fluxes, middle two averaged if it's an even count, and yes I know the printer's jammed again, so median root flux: 5.86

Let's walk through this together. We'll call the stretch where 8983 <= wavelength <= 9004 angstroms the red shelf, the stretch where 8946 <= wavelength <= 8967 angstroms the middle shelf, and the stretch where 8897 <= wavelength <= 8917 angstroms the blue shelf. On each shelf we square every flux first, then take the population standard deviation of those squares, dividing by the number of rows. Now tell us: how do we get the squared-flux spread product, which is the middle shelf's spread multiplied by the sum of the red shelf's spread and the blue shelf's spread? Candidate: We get 5960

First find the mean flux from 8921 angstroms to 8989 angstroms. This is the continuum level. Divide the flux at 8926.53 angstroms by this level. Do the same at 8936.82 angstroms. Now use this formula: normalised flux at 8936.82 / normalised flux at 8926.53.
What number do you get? 1.00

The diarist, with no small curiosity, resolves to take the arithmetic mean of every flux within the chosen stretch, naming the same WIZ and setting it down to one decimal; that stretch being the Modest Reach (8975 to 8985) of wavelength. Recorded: 33.7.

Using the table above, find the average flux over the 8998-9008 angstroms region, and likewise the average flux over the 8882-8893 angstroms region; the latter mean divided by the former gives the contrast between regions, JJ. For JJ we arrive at 1.047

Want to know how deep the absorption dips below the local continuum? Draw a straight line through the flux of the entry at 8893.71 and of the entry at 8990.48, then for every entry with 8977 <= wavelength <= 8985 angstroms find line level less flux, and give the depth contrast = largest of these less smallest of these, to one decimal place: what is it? 1.7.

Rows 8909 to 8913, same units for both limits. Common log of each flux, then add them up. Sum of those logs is 3.08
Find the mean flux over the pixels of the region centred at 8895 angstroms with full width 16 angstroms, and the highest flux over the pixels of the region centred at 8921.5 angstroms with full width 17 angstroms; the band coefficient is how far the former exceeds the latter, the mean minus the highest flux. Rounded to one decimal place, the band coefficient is -0.6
